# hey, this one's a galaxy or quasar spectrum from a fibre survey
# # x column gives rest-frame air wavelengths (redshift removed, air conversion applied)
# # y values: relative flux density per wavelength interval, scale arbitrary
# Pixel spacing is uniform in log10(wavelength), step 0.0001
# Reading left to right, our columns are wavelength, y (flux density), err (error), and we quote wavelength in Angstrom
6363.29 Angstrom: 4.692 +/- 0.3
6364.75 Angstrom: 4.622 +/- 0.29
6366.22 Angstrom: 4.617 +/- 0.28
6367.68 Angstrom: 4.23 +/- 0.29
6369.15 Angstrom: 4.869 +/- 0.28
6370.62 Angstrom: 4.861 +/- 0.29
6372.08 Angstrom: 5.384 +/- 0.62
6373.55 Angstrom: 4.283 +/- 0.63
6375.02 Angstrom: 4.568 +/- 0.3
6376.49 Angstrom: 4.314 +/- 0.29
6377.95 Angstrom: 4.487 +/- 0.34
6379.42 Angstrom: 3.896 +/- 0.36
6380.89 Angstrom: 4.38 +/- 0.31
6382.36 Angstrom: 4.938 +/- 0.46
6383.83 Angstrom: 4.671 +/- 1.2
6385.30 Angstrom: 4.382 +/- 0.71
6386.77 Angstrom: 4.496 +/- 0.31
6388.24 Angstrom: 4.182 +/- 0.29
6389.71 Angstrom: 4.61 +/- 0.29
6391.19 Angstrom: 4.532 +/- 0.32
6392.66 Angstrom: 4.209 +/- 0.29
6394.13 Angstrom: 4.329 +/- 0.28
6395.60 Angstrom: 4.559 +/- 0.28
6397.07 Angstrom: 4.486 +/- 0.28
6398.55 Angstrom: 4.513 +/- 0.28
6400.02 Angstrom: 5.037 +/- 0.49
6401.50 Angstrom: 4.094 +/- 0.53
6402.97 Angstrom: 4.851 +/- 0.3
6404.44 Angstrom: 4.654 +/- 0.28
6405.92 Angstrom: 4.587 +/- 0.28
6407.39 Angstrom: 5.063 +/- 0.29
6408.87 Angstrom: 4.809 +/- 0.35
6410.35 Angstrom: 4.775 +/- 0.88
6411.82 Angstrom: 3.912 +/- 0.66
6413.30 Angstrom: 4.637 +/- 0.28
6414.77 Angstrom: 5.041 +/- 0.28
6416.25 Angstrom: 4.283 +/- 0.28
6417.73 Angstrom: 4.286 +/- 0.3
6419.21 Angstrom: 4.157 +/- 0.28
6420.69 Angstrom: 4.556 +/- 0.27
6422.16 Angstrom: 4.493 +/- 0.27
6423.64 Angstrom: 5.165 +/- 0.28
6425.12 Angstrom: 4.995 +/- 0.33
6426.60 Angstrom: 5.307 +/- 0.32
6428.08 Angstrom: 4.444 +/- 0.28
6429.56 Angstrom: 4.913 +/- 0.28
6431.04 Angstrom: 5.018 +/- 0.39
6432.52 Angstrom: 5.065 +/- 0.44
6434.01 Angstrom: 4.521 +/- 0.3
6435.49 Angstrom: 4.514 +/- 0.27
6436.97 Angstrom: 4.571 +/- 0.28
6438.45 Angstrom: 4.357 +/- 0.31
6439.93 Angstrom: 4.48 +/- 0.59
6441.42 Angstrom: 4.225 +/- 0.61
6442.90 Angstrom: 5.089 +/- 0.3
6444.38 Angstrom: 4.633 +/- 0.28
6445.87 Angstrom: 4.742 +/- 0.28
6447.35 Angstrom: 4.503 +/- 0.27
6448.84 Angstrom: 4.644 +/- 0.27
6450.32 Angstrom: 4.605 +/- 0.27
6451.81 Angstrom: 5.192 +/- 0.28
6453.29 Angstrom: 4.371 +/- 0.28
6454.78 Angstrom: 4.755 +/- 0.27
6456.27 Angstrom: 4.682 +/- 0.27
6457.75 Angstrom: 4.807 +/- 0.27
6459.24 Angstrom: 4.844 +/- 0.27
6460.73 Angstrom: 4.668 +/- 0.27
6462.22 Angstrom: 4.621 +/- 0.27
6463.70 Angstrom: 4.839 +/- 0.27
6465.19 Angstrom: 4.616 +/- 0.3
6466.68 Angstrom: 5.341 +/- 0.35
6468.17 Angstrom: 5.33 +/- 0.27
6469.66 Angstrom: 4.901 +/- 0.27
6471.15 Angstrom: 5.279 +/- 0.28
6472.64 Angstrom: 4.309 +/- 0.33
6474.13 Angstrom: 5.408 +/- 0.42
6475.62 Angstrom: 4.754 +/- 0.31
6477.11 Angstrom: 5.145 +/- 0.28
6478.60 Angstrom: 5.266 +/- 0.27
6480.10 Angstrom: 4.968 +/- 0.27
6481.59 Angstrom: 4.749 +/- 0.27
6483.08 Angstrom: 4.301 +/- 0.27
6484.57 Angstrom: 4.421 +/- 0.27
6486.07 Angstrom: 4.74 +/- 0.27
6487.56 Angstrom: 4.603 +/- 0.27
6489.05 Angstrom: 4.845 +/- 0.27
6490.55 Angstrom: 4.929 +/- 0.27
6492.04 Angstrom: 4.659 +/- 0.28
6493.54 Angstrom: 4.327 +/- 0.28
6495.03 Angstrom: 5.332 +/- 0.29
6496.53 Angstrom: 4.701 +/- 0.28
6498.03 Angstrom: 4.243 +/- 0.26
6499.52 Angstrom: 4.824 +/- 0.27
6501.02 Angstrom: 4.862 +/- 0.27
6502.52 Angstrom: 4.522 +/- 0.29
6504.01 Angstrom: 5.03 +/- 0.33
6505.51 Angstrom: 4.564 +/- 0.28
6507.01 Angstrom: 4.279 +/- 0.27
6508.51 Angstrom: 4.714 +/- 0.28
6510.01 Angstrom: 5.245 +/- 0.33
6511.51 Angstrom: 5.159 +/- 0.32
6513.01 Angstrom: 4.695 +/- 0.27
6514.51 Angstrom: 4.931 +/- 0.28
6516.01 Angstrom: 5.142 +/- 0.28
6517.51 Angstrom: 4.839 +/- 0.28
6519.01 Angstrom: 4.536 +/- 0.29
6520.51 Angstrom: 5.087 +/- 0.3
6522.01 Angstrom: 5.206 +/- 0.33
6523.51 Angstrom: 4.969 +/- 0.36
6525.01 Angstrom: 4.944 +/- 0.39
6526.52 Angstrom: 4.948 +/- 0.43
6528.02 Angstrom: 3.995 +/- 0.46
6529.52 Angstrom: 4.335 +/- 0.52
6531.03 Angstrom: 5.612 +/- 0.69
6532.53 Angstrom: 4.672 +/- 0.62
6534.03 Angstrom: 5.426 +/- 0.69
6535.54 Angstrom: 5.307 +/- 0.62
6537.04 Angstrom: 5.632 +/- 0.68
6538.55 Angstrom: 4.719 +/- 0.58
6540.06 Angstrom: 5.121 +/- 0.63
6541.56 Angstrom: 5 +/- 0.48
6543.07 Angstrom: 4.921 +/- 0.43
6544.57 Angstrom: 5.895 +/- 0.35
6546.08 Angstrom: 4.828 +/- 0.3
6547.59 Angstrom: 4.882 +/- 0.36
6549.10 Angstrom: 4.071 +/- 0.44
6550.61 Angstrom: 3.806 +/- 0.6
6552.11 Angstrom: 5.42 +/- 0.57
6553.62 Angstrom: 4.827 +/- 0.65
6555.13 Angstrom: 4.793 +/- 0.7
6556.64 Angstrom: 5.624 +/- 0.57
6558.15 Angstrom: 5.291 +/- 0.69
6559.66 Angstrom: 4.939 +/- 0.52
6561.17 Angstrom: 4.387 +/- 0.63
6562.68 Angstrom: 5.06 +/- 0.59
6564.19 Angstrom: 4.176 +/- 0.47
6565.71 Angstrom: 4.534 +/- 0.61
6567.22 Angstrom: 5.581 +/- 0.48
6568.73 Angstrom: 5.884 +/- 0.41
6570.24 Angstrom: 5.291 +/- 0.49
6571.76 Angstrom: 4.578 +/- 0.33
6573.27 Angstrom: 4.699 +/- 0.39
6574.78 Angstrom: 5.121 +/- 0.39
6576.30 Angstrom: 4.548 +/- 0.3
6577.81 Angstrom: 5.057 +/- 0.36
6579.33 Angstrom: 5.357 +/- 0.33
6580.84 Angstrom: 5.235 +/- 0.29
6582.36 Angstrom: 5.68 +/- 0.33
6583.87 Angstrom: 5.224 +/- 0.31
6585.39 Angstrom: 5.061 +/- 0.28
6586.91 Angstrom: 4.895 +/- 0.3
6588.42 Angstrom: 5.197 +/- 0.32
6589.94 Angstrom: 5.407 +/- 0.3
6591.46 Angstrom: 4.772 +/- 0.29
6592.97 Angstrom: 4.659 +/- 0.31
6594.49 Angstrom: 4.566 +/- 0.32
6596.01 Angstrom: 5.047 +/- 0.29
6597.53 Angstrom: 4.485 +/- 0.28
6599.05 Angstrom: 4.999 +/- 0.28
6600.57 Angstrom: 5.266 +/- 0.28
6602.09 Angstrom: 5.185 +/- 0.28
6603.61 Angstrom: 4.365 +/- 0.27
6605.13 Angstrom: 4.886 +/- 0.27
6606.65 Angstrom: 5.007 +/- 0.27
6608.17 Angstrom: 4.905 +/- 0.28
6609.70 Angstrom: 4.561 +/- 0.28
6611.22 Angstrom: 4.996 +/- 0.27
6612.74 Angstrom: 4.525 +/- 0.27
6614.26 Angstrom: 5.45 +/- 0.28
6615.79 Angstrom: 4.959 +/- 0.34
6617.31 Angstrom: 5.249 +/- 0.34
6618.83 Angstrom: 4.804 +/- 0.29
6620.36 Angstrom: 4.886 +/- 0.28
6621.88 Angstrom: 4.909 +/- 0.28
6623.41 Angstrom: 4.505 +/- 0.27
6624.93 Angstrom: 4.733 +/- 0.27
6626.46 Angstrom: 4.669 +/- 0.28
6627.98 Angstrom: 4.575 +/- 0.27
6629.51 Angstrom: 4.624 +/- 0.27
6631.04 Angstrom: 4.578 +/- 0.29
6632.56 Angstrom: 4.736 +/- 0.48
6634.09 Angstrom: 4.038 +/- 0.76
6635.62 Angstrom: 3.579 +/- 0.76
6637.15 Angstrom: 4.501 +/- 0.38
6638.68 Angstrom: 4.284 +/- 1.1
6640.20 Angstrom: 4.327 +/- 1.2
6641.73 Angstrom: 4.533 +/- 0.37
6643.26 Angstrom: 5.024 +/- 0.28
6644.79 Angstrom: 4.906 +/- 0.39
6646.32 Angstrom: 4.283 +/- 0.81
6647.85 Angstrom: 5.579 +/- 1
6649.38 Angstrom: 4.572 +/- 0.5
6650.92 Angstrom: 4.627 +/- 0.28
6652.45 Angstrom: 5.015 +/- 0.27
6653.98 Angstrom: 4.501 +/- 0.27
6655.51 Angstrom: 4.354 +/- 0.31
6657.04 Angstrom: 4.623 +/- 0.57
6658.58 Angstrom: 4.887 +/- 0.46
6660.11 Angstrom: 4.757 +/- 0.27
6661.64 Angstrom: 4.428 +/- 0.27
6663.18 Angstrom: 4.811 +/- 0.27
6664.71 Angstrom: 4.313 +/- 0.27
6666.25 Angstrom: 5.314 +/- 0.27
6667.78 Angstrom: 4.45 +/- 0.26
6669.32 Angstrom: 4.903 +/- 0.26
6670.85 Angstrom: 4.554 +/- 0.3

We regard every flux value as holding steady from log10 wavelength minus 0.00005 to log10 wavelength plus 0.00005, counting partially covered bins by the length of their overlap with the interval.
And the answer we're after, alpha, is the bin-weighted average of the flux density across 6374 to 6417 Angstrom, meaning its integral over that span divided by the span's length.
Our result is 4.53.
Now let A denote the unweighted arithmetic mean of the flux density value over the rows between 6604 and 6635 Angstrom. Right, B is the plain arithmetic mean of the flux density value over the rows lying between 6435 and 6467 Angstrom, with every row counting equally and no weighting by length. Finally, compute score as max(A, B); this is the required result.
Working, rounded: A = 4.78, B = 4.69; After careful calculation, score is 4.78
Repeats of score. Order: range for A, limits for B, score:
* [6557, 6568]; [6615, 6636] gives 4.85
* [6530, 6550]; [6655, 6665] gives 5.08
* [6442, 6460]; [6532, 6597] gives 5.00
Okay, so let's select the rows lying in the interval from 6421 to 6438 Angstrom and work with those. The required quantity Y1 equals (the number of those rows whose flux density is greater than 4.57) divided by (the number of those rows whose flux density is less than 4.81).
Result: 1.4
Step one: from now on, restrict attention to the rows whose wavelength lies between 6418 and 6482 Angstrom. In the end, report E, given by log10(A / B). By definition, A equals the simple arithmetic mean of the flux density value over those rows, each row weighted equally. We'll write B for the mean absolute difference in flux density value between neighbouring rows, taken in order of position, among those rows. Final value 1.15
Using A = 4.79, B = 0.337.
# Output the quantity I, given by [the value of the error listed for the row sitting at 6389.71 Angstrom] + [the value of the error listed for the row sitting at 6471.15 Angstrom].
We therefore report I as 0.57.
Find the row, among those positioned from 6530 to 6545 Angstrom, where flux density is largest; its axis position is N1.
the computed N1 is 6544.57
